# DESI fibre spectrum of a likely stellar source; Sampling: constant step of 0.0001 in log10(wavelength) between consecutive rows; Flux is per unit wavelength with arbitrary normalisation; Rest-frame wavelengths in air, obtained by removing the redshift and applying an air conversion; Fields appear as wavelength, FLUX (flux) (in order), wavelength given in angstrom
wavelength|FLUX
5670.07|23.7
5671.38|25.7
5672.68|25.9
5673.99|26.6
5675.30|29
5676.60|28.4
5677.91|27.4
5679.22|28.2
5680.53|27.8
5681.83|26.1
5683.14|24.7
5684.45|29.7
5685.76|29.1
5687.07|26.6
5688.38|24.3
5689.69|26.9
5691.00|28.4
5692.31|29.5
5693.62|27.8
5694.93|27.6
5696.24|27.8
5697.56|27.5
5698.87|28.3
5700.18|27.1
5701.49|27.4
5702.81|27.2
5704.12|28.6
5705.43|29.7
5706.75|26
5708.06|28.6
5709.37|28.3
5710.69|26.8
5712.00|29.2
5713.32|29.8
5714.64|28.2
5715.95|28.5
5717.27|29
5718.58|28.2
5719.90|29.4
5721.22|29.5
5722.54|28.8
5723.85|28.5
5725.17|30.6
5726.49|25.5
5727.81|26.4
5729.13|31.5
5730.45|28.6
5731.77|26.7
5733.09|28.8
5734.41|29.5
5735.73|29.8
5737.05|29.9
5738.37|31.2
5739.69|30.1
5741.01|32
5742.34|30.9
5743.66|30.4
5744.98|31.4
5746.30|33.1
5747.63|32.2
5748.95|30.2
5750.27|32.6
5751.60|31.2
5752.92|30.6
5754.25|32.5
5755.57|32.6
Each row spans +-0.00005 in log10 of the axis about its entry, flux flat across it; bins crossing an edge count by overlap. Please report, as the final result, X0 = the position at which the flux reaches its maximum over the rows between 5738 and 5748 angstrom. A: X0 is 5746.30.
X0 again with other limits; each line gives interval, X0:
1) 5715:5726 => 5725.17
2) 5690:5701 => 5692.31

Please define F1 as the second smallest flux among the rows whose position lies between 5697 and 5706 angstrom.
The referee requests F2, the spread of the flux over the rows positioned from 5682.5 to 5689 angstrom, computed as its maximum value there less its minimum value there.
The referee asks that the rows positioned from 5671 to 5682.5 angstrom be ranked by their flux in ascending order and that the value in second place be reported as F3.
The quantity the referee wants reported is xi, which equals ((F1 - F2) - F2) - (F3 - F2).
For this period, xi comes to -4.1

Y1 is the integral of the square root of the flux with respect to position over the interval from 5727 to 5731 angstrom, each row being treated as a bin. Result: 21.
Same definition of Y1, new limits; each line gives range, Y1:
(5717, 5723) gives 32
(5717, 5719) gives 11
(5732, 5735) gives 16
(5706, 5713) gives 37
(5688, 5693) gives 26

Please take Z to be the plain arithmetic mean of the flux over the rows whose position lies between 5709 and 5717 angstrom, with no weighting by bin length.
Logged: 28.5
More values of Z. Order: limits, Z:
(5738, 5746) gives 31.0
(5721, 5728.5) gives 28.2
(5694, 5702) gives 27.6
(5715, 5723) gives 28.9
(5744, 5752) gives 31.8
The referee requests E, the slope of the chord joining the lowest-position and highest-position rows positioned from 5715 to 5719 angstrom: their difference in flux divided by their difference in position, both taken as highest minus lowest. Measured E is -0.1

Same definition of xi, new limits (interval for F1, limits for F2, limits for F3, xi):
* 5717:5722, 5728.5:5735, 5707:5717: -4.0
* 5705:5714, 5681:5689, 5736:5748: -8.7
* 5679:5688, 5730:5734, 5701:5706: -3.4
